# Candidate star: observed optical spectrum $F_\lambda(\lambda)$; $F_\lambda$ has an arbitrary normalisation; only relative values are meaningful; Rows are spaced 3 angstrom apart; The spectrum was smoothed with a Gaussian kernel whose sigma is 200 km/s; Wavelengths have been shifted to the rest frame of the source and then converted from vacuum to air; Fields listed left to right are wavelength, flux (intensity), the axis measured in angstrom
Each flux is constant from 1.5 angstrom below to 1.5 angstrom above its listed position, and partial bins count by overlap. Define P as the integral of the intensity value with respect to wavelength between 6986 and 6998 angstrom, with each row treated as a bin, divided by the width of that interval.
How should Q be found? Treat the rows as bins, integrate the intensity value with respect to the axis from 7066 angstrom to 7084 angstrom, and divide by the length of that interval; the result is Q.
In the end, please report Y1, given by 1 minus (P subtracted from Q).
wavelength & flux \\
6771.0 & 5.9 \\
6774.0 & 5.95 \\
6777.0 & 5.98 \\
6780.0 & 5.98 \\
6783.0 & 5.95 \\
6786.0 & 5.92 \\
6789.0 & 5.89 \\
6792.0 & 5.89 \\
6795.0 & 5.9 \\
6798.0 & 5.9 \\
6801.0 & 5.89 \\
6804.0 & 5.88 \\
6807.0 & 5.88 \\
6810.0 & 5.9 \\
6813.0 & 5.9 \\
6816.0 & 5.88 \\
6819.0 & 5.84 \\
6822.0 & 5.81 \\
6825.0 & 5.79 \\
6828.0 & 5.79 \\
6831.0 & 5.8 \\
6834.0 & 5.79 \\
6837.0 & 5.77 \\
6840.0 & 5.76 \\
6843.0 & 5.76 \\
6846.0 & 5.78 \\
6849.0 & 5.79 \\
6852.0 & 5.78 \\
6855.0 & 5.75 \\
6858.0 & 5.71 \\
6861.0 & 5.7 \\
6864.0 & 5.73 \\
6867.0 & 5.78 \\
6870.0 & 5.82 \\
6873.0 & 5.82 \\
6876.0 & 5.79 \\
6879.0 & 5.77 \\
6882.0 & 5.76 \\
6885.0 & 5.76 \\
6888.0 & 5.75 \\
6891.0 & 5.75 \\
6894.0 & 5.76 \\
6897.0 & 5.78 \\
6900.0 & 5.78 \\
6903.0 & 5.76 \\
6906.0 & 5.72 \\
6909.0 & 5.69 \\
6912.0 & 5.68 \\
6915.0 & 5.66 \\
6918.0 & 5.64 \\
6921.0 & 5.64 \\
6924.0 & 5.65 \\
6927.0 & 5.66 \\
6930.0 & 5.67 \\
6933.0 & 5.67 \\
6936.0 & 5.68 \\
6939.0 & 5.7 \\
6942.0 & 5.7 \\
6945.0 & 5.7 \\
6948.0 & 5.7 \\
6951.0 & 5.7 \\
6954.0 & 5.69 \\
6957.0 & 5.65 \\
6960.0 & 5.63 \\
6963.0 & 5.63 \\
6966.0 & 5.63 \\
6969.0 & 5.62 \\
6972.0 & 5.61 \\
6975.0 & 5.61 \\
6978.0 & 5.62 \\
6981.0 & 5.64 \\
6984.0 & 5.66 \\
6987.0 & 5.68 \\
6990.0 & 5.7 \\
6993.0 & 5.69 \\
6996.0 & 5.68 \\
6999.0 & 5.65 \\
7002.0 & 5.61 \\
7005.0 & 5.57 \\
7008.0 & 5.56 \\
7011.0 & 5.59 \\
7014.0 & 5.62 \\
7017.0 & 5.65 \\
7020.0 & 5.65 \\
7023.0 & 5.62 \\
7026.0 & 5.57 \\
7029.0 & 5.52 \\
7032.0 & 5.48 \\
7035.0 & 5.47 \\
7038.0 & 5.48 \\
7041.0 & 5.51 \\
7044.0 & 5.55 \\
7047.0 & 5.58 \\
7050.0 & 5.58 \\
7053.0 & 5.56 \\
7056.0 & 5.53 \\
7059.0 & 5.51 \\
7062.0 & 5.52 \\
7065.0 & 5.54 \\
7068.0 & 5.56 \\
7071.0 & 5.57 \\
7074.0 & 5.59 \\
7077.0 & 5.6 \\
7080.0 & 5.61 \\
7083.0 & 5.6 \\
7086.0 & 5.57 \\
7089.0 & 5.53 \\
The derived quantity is 1.10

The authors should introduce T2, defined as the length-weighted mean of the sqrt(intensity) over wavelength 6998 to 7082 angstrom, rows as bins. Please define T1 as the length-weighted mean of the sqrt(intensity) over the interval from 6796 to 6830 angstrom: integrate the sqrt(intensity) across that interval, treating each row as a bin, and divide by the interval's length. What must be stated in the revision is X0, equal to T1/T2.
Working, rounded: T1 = 2.42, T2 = 2.36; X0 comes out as 1.026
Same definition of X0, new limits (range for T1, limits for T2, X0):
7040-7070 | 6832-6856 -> 0.980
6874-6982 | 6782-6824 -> 0.983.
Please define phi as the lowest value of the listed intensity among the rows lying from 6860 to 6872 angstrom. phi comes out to 5.7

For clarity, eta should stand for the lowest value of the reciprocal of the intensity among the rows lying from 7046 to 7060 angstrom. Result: 0.179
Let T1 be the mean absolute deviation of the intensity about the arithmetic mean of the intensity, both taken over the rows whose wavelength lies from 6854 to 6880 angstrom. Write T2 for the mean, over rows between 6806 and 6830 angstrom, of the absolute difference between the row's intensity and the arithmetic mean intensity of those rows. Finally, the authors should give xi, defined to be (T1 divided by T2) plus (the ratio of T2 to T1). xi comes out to 2.02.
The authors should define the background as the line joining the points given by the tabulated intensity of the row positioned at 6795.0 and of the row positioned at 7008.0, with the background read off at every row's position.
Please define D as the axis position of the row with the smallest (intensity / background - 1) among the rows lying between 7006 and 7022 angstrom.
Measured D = 7008.0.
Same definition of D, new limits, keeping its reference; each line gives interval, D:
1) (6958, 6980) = 6972.0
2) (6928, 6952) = 6930.0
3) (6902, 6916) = 6915.0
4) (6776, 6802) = 6789.0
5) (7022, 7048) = 7035.0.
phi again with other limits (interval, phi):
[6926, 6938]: 5.66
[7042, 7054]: 5.55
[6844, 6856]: 5.75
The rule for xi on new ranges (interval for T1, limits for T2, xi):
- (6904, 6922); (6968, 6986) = 2.23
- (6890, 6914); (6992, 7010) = 2.13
